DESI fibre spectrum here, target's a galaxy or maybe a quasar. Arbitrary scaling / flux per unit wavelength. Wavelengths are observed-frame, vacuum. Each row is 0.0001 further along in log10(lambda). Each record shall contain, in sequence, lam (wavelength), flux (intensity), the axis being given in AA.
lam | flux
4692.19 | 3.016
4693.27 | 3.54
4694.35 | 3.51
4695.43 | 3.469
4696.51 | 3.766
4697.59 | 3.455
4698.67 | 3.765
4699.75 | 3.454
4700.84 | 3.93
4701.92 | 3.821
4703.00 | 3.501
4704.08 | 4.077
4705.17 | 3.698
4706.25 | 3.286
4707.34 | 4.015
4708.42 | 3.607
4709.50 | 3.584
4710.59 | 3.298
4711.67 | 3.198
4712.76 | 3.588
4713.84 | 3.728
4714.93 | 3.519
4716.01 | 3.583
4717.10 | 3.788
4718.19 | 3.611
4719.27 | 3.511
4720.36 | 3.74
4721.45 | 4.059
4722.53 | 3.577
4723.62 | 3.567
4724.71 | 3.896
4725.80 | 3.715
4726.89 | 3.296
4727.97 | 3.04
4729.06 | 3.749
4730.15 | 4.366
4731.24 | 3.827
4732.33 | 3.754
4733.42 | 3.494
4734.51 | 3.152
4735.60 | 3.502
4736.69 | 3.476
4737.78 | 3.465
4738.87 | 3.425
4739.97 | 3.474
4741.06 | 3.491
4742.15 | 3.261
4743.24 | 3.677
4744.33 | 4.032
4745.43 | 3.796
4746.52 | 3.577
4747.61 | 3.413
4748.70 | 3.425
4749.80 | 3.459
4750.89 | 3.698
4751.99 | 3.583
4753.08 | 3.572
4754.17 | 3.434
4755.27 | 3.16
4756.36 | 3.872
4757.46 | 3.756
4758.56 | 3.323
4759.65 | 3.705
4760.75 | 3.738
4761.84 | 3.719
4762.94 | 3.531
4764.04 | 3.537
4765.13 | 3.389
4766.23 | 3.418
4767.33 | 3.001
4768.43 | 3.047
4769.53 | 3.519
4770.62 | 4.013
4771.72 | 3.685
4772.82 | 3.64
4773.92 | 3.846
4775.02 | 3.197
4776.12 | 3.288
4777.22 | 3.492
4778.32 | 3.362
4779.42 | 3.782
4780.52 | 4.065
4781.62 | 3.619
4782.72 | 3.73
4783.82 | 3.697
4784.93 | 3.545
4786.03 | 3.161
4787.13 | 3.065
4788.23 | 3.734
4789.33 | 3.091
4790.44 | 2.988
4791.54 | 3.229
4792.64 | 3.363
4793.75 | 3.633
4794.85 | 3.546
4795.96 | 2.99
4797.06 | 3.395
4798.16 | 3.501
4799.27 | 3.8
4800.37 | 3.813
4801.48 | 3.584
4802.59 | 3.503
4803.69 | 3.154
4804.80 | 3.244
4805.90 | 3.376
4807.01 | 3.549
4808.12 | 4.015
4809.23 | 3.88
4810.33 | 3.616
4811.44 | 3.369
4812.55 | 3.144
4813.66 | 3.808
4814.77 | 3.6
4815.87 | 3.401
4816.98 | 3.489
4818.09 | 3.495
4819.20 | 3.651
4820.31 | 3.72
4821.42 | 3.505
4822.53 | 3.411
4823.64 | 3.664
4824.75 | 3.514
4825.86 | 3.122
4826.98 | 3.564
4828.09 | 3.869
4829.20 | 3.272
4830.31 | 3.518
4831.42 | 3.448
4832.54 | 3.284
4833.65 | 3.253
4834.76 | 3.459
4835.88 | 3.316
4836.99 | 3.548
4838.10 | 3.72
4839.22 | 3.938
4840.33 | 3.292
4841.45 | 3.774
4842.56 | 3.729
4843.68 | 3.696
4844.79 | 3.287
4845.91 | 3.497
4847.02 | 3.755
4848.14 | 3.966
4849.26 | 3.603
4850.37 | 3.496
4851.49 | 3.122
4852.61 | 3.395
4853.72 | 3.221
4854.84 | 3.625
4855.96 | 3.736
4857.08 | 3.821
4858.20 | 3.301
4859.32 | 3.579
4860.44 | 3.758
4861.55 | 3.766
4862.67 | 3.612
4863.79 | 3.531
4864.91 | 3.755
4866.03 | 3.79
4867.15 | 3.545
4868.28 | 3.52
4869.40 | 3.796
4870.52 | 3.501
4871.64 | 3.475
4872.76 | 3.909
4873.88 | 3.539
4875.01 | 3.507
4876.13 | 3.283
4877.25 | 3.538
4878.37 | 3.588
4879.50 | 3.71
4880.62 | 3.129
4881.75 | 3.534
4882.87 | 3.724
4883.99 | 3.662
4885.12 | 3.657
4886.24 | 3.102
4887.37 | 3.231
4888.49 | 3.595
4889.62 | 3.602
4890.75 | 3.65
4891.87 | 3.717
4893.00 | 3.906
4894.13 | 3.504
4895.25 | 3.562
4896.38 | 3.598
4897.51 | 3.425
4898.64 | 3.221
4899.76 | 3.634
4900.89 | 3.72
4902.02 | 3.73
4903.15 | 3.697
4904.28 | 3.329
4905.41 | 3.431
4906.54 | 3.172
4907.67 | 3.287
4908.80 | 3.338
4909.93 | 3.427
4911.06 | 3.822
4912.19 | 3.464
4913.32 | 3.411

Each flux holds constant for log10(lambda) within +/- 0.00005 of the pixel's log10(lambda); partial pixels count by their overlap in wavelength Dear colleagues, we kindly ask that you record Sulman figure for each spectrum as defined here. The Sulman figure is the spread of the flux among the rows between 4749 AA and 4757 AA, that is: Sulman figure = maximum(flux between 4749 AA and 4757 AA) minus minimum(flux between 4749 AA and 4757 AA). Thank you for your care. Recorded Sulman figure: 0.71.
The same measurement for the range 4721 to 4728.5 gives 1.02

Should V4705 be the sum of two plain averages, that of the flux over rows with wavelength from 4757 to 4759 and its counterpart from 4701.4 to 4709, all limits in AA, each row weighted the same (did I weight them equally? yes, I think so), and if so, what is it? 7.25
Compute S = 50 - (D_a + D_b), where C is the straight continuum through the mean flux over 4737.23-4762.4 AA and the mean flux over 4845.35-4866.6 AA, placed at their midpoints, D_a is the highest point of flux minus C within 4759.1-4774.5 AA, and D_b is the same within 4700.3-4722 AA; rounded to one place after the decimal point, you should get 49.0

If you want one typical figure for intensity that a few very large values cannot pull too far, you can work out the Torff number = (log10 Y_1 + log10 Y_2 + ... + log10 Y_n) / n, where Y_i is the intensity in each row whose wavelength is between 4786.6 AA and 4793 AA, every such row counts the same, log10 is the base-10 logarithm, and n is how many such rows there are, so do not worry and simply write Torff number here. 0.510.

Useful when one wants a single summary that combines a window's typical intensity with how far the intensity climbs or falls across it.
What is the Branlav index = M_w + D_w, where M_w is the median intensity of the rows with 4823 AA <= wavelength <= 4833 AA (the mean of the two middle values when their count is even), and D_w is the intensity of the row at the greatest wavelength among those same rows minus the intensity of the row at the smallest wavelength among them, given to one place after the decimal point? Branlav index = 3.1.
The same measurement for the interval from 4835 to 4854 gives 3.5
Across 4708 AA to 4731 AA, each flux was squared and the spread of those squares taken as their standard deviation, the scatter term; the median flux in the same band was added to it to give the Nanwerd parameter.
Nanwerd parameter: 5.7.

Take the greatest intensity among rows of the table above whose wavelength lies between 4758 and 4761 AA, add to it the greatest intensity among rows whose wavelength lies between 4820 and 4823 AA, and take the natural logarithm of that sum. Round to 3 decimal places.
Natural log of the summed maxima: 2.009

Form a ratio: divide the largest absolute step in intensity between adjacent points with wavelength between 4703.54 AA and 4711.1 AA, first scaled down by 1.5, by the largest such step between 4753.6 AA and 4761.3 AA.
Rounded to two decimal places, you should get 0.68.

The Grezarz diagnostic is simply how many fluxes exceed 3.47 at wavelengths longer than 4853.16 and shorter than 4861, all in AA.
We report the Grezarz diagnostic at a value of 5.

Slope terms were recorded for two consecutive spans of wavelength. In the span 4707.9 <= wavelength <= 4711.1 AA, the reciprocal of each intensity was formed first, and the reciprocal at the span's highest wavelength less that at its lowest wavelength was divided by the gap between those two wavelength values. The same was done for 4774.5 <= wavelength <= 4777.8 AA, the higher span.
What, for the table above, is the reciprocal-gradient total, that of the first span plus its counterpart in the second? 0.000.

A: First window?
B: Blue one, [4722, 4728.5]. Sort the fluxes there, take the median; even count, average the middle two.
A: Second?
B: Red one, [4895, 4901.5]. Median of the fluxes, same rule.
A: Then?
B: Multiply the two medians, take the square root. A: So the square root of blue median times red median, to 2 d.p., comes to 3.58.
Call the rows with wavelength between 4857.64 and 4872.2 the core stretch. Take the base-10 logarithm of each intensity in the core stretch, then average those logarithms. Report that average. 0.557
